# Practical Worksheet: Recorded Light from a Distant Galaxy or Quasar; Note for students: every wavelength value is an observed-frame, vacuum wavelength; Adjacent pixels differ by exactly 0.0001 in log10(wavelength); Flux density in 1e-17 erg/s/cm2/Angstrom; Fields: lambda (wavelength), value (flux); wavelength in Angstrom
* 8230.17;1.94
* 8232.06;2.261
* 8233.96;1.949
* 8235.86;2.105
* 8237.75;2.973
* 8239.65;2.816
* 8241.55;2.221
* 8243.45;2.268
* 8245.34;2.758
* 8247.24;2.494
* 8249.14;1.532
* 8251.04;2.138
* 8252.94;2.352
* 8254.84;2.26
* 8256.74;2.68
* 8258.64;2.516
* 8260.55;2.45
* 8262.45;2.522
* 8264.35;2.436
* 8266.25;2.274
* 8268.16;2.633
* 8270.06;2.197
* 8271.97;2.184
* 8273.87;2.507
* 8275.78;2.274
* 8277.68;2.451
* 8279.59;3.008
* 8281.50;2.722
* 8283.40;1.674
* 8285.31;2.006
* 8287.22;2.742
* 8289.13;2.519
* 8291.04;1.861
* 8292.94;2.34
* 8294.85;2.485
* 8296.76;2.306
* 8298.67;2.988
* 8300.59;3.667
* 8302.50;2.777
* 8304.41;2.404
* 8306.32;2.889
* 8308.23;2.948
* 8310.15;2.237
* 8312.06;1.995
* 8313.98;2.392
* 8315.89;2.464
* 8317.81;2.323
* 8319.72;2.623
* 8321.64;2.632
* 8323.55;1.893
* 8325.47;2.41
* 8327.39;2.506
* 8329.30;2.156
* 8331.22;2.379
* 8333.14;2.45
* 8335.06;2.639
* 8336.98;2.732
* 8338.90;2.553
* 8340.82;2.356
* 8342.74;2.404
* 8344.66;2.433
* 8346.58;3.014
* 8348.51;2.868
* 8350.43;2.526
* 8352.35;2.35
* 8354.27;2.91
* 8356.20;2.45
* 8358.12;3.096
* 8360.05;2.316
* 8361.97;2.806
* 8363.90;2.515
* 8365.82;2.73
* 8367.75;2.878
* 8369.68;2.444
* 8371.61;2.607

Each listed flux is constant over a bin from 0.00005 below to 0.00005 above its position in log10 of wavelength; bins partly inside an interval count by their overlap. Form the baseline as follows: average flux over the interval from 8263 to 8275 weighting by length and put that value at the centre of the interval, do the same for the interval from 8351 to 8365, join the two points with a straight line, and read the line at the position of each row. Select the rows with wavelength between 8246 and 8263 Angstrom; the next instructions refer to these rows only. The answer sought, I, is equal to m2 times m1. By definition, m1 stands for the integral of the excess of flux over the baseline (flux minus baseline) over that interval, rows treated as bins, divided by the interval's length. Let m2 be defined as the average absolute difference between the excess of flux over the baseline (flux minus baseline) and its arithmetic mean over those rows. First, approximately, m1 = 0.00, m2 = 0.227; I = -0.001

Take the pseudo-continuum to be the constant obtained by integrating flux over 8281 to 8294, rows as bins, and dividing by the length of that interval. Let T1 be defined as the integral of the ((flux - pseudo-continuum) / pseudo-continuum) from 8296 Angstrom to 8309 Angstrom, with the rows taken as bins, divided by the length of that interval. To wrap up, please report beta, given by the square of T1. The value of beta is 0.073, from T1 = 0.27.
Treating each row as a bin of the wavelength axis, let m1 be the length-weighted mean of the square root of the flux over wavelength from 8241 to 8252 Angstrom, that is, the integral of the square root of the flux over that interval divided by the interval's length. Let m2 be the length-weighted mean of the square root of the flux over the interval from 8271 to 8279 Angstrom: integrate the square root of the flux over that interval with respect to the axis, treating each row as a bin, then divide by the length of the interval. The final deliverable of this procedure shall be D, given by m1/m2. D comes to 0.97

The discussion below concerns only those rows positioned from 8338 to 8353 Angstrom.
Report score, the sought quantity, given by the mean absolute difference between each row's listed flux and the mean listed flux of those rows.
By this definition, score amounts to 0.19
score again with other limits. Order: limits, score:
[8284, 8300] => 0.28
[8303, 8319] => 0.23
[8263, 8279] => 0.14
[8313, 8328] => 0.15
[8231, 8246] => 0.32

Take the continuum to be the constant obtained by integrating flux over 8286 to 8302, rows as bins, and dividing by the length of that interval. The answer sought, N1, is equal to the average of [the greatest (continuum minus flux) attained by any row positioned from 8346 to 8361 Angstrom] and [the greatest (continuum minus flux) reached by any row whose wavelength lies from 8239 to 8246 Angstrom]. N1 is 0.34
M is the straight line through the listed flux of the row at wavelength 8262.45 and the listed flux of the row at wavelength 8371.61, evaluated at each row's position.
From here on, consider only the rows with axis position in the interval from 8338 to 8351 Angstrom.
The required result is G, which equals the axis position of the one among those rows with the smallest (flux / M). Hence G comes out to 8340.82 Angstrom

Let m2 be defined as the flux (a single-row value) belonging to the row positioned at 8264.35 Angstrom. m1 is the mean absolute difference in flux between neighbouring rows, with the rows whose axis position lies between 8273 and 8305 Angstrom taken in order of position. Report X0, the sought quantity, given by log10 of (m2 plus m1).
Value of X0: 0.46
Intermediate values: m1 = 0.48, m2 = 2.436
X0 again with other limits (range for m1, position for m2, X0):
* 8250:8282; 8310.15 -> 0.39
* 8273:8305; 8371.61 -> 0.49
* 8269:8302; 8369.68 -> 0.46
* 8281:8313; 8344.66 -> 0.47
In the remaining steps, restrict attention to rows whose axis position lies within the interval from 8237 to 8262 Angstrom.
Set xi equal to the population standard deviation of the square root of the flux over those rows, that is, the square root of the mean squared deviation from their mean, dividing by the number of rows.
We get 0.118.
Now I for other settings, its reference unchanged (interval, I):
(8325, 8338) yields -0.011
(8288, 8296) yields -0.029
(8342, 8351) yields 0.014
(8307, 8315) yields -0.024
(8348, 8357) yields -0.001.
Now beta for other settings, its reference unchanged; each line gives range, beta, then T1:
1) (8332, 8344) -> 0.014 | 0.12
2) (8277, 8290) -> 0.007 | 0.09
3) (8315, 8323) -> 0.010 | 0.10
